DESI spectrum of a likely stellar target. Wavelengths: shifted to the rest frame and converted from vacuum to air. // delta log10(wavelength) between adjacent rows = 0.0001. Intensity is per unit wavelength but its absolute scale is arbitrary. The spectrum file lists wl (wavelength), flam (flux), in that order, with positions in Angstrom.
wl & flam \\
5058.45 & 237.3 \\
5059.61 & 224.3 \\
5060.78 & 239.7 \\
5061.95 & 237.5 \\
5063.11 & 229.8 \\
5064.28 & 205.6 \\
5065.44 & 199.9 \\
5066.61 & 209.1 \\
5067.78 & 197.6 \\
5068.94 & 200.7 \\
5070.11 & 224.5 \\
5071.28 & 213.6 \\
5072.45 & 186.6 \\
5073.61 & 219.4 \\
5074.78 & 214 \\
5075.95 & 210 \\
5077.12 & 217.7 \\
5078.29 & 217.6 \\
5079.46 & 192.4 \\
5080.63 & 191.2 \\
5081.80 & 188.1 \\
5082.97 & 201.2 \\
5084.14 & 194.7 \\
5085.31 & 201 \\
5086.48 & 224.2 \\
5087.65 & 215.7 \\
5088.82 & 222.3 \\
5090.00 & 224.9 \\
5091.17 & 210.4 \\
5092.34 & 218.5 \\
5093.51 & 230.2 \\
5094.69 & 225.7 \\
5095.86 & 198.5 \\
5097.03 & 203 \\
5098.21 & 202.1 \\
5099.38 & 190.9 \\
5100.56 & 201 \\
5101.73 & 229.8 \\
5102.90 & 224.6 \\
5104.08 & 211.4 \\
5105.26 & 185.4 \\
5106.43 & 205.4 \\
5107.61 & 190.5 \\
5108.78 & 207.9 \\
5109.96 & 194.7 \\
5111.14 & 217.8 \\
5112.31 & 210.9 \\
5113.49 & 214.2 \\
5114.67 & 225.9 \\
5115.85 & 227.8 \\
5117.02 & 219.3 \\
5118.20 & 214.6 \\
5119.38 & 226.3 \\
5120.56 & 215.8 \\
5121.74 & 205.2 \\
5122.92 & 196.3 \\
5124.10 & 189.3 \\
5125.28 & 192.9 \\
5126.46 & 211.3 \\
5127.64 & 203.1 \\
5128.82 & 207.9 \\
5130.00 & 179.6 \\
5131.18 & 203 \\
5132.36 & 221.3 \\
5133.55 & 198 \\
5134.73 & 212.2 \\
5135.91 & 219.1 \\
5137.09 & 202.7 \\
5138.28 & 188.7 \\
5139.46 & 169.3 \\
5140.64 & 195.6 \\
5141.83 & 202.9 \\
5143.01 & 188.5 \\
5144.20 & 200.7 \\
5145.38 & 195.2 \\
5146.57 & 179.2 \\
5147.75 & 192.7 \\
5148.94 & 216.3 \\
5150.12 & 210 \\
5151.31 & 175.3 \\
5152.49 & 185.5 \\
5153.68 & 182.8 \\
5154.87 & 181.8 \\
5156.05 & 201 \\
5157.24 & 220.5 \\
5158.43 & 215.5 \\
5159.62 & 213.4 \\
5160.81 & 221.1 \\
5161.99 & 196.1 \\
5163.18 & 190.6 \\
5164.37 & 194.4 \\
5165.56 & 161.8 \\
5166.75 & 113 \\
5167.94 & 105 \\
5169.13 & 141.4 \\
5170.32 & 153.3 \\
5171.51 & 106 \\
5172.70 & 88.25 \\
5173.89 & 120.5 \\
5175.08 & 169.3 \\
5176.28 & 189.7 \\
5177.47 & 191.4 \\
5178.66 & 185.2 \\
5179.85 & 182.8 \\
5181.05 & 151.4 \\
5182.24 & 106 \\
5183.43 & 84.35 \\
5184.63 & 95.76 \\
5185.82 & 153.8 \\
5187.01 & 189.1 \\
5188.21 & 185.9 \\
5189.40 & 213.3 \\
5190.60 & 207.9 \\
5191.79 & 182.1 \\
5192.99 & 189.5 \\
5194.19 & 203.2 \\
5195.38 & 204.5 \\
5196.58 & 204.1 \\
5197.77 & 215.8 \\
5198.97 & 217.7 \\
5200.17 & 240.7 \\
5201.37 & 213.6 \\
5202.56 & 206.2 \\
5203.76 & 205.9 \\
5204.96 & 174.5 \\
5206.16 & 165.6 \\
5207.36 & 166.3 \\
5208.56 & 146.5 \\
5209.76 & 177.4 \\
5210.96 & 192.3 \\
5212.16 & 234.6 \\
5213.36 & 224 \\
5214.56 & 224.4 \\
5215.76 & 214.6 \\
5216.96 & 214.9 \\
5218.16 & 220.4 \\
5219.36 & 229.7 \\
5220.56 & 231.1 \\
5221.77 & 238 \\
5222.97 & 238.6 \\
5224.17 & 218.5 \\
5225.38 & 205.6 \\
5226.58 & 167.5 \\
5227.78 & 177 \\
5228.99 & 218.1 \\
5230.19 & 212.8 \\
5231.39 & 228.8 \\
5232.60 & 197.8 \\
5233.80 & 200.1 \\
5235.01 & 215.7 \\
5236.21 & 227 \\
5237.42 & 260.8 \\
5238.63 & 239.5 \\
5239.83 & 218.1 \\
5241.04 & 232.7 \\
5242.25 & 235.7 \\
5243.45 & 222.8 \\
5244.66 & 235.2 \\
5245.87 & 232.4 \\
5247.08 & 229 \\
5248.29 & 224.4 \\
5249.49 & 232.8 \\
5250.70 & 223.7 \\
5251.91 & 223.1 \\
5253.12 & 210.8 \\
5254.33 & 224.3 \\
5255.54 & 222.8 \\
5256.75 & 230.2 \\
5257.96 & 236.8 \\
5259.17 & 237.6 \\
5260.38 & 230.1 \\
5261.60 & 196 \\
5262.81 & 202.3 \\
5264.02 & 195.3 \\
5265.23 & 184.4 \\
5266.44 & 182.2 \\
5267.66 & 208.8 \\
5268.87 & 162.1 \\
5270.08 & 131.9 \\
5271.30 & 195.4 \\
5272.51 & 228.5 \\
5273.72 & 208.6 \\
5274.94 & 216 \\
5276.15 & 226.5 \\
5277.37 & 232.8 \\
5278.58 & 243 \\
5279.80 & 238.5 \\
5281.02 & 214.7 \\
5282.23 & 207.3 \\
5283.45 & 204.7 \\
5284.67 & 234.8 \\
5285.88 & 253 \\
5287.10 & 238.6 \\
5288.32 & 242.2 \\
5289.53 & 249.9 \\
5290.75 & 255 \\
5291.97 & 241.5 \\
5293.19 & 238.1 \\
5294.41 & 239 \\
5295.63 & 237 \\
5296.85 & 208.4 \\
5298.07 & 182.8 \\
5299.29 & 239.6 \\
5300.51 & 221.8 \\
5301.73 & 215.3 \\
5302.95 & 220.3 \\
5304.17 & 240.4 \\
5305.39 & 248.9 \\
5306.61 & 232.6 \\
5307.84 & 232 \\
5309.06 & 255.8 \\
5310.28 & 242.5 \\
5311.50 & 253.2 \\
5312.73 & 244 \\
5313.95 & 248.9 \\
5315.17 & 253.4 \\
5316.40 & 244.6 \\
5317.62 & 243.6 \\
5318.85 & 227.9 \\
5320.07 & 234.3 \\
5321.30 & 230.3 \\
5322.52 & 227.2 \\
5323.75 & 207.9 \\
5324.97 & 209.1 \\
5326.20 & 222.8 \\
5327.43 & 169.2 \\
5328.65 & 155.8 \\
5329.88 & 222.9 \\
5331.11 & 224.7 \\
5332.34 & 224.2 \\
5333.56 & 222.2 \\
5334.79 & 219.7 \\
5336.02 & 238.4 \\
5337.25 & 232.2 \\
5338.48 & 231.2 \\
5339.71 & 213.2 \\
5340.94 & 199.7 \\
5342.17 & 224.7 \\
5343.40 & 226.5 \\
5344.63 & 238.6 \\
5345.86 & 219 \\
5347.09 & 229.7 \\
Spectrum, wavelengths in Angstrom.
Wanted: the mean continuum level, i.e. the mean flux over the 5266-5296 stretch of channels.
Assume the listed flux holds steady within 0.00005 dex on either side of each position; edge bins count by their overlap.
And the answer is 221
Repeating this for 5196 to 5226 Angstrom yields 209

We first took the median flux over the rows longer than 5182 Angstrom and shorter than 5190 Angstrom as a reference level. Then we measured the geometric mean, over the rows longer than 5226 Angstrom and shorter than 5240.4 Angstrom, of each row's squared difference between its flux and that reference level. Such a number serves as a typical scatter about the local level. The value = 2810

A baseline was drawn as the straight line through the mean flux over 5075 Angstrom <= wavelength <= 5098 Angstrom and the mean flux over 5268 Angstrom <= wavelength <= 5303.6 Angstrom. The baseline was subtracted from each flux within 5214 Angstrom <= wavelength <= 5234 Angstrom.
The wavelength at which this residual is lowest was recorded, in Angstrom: 5226.58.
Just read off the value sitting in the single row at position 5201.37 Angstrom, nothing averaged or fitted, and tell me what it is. 213.6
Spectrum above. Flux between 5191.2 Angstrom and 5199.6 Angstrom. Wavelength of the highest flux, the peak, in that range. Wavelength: 5198.97 Angstrom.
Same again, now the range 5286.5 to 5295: 5290.75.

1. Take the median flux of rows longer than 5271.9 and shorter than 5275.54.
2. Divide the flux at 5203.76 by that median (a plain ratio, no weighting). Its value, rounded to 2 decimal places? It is 0.95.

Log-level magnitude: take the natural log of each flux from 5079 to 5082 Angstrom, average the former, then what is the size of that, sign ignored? 5.25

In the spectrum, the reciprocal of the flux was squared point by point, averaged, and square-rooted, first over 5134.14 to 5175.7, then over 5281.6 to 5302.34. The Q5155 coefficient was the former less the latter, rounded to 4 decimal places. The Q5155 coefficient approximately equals 0.0017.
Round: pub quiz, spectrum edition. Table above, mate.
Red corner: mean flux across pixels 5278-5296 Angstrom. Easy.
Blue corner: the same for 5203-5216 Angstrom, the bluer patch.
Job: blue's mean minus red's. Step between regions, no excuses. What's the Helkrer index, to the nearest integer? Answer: -43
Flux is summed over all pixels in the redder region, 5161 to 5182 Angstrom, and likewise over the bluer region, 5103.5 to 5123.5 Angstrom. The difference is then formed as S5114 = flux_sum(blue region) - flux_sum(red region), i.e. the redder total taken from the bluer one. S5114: 929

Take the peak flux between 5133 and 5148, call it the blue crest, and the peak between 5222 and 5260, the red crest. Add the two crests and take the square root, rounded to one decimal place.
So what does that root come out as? 21.9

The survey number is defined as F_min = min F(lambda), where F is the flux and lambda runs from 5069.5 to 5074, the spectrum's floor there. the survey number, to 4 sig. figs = 186.6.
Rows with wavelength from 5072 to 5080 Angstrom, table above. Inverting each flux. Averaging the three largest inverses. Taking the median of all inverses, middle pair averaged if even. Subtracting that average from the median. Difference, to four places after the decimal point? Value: -0.0004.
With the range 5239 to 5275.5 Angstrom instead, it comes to -0.0019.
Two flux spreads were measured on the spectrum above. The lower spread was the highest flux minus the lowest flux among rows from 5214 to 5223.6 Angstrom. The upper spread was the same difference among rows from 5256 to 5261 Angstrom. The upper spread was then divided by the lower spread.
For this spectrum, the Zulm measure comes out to 0.31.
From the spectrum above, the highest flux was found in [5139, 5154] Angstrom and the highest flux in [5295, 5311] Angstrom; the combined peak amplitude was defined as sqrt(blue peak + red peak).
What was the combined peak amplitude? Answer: 21.7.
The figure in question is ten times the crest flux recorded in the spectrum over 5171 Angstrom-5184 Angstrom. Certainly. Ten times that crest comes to 1914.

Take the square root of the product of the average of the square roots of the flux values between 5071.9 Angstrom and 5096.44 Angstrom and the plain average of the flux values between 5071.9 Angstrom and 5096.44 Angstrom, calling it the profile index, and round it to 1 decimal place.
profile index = 55.1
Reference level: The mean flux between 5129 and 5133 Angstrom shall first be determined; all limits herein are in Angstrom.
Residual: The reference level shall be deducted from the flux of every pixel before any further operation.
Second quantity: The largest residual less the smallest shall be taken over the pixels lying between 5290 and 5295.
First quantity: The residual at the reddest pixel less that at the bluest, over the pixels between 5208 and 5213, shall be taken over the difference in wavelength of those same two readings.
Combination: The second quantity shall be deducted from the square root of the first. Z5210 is -12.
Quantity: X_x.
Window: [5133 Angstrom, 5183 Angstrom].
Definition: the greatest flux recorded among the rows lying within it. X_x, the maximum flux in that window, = 221.1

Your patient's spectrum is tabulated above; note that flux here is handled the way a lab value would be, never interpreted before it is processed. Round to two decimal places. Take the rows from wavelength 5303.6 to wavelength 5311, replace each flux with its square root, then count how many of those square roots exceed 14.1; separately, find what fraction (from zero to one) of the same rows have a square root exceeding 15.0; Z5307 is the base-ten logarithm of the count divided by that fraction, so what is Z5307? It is 0.78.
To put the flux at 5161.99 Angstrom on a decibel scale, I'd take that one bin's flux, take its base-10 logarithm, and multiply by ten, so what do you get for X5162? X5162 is 22.9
